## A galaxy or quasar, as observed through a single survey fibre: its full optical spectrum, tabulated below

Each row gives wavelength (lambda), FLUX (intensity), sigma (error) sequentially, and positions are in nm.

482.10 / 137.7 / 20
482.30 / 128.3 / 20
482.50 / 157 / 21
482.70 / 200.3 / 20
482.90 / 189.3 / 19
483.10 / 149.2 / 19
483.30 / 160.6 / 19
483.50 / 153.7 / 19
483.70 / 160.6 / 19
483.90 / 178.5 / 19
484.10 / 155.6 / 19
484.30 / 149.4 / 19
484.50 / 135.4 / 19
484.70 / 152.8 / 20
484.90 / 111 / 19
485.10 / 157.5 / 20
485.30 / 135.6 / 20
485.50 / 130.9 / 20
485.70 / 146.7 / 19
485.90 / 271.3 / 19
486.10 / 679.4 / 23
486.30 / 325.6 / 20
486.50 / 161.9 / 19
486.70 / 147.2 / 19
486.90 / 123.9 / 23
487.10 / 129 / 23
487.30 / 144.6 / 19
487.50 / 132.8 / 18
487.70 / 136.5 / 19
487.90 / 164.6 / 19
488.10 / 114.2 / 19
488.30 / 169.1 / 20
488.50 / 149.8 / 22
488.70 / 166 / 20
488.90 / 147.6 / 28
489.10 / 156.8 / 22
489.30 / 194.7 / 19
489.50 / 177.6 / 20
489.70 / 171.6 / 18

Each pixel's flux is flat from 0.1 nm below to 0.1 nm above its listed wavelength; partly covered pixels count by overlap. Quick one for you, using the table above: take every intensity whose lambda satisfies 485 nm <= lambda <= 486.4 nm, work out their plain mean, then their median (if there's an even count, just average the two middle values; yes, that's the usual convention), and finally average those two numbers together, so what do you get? 211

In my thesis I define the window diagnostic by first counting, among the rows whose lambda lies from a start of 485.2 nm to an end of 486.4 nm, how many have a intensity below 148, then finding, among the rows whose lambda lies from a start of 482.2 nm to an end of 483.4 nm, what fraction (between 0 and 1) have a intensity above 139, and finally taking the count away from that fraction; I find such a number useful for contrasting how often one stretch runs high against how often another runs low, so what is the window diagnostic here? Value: -2.2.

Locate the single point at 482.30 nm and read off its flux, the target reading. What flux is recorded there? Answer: 128.3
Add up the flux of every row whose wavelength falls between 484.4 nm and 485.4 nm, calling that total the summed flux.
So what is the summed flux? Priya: 692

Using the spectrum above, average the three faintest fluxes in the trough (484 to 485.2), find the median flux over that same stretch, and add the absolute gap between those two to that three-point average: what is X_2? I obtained 151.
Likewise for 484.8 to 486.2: 147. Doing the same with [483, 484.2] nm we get 158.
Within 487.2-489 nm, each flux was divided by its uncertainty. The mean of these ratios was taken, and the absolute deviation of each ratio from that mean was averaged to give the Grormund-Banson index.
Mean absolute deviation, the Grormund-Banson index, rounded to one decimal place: 0.9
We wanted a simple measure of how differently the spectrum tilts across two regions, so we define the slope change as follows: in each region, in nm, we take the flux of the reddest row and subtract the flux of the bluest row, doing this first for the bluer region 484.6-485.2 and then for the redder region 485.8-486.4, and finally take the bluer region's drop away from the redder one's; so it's 50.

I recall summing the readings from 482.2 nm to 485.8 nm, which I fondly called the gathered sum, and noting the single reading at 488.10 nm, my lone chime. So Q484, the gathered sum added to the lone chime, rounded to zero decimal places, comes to 2867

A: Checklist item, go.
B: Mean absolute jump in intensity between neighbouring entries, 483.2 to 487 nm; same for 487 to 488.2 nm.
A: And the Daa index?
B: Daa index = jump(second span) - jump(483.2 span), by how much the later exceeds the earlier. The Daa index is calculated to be -51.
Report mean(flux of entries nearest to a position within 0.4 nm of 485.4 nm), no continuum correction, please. 143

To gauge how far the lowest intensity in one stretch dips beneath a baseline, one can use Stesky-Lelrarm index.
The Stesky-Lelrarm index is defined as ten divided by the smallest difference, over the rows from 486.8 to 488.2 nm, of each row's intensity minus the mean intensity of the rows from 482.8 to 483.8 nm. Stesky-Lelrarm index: -0.21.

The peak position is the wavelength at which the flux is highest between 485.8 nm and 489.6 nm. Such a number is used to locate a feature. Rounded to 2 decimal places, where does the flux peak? 486.10 nm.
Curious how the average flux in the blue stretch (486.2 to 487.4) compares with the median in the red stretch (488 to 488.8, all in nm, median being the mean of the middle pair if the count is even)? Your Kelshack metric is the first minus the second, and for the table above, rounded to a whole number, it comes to 14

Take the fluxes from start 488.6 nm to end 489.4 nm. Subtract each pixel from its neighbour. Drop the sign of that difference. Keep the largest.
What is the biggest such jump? 38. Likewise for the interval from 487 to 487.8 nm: 16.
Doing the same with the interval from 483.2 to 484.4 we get 23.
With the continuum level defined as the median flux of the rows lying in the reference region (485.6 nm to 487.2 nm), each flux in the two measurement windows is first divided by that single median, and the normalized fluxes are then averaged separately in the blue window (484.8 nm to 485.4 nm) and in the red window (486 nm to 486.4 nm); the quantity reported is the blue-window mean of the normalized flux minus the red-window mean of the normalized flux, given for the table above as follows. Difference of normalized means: -2.4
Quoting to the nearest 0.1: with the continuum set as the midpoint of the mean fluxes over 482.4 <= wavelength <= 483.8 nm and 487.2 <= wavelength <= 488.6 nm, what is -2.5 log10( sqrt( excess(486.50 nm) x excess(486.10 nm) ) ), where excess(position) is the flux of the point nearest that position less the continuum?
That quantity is -4.4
